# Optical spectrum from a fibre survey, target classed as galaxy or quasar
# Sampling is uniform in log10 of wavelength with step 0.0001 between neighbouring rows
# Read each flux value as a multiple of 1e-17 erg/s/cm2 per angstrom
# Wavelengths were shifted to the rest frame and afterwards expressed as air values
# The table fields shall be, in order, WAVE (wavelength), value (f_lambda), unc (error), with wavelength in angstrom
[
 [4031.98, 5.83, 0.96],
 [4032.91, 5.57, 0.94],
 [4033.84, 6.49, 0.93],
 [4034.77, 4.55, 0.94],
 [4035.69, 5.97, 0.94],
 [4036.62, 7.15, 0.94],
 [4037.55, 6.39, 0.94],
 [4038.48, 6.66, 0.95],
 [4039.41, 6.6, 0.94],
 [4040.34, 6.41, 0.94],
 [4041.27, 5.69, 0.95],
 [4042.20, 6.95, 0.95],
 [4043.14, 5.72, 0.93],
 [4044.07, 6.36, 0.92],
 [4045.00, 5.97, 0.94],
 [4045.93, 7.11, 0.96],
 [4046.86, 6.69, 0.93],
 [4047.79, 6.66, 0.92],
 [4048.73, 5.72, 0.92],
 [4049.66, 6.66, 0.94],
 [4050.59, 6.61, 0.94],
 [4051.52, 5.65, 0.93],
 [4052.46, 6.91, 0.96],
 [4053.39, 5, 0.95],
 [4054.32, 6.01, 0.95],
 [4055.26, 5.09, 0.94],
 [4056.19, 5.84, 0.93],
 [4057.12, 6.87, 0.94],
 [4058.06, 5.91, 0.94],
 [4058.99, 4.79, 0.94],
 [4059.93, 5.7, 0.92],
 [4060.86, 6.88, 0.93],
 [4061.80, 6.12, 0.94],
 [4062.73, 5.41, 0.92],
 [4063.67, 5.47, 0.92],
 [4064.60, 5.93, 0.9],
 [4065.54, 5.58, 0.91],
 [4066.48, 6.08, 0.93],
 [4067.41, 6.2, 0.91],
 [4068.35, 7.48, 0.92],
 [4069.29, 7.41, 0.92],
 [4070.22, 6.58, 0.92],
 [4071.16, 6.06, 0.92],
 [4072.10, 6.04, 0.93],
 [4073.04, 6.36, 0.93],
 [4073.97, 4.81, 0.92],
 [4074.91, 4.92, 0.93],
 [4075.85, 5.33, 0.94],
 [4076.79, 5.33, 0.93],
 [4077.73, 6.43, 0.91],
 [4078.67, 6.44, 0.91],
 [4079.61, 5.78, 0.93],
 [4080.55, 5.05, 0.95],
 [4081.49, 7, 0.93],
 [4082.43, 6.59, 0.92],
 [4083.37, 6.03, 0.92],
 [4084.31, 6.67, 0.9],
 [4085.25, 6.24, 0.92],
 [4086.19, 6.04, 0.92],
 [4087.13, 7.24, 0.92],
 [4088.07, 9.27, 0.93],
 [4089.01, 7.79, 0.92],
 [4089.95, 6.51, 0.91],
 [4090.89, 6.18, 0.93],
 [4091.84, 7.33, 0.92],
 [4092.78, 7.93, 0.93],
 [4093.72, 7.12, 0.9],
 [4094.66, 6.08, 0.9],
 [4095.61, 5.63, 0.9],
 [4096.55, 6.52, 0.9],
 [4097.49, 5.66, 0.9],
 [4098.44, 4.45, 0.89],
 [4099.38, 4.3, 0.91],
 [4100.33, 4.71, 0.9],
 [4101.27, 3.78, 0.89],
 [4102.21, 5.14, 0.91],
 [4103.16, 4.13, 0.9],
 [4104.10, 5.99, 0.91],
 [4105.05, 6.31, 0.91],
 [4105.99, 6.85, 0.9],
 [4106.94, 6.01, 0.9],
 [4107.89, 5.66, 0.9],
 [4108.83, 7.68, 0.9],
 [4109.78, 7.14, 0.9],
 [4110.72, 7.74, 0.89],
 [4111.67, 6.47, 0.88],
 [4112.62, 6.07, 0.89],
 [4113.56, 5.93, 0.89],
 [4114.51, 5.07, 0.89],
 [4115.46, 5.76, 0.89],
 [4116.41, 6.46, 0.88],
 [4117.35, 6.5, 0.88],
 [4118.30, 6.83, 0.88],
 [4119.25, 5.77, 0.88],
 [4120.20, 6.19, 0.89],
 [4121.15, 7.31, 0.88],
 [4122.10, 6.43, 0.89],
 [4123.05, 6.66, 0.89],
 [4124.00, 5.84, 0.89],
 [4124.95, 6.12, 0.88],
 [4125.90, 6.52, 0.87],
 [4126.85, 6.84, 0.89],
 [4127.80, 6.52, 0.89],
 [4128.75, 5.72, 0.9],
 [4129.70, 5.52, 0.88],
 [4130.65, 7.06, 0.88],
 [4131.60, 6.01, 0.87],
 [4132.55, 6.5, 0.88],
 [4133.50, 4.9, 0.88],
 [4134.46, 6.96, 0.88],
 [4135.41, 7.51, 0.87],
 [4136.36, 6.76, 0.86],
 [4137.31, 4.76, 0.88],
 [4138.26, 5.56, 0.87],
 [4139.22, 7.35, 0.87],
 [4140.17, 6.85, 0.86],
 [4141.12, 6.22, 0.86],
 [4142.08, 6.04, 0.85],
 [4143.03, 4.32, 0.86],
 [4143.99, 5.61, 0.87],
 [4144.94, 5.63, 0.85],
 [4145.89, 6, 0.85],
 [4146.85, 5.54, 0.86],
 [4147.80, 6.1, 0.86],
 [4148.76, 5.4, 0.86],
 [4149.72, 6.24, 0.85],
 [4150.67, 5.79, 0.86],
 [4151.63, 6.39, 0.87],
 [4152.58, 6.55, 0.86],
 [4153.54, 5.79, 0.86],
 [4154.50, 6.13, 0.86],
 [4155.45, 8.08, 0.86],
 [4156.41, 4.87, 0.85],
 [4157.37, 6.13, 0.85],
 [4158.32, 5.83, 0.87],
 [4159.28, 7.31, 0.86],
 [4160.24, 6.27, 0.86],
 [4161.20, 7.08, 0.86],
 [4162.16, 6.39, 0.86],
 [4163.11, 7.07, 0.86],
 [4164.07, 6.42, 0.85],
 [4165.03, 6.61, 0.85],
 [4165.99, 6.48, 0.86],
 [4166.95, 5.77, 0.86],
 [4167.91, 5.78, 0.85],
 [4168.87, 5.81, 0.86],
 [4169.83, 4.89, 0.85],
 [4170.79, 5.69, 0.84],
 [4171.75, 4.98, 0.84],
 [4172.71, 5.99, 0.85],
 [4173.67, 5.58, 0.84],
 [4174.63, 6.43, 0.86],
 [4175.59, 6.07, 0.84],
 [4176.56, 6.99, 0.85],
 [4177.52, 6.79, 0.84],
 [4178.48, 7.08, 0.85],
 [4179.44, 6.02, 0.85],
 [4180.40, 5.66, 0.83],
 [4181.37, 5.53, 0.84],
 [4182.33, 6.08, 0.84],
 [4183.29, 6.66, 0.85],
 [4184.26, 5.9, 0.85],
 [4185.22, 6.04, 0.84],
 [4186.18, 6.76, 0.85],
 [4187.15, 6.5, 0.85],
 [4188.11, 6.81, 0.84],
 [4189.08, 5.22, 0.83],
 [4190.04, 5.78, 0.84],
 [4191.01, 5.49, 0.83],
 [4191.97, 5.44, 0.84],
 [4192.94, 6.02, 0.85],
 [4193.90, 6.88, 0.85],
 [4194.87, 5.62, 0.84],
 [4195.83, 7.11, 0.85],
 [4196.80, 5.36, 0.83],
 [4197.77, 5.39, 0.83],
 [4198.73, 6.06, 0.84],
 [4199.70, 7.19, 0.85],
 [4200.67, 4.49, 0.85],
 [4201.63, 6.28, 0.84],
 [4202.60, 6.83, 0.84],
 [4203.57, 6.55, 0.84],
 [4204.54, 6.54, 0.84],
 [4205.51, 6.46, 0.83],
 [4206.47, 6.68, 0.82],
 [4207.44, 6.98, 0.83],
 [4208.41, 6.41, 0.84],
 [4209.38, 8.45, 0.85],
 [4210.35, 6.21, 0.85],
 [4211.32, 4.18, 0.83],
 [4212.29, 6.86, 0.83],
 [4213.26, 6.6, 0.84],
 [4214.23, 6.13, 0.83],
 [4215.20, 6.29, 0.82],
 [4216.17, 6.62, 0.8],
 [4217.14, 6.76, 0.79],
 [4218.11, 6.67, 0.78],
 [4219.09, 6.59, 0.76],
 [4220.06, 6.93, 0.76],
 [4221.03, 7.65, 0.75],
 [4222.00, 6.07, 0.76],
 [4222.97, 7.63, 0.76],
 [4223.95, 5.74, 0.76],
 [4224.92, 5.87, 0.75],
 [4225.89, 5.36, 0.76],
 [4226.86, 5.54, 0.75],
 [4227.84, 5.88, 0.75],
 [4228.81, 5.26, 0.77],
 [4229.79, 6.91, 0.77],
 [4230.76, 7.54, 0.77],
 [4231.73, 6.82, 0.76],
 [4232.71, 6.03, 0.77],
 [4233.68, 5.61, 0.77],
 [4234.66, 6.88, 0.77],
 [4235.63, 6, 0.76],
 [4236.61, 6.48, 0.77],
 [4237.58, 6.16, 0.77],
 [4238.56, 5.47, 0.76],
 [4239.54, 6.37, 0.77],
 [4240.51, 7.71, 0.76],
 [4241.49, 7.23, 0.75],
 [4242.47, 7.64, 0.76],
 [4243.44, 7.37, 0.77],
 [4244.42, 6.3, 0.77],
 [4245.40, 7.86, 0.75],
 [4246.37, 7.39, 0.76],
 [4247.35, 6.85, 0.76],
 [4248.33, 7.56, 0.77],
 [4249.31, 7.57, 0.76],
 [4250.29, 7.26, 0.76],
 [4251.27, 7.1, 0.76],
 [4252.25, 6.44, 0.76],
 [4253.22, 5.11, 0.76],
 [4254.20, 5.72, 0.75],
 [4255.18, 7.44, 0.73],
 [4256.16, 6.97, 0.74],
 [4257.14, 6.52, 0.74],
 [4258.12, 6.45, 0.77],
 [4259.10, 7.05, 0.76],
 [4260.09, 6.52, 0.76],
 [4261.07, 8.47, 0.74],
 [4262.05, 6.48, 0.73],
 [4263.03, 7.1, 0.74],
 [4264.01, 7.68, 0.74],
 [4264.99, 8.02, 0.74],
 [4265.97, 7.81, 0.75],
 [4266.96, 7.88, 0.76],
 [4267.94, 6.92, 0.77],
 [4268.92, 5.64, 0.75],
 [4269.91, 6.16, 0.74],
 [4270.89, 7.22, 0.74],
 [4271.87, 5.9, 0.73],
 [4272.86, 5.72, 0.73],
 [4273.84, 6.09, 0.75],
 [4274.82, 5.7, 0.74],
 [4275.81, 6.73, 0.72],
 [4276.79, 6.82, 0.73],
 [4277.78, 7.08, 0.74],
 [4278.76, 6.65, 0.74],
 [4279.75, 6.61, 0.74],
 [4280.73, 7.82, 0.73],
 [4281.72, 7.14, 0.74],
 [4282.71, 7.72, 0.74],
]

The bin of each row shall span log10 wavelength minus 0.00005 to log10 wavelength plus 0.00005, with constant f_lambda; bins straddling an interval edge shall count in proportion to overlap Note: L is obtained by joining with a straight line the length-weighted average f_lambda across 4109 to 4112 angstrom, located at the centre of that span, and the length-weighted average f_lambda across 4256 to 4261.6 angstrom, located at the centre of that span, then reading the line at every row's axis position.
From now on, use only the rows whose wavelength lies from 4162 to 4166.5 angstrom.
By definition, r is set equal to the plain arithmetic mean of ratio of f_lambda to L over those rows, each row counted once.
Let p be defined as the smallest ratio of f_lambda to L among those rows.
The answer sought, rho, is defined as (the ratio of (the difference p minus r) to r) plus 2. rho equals 1.97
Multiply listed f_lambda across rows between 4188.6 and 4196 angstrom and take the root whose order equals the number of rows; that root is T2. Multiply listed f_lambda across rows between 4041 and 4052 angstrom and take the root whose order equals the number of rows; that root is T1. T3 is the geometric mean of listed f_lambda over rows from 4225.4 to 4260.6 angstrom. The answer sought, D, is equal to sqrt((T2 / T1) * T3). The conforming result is 2.48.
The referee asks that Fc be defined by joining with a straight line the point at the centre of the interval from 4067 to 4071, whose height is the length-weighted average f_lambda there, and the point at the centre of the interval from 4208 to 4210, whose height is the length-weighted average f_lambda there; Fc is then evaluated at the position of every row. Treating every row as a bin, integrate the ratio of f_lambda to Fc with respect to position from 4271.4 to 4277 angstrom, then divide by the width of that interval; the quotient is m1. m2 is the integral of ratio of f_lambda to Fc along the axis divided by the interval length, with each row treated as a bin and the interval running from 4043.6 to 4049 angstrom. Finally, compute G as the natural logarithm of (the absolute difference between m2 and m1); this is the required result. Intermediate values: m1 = 0.80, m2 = 0.95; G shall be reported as -1.92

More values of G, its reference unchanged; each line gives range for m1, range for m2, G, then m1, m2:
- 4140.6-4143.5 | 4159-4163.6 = -1.80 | 0.78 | 0.94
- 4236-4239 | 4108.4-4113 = -1.63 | 0.81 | 1.00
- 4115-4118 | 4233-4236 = -2.69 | 0.89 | 0.83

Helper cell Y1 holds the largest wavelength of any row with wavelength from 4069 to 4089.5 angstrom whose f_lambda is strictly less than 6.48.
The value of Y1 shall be 4086.19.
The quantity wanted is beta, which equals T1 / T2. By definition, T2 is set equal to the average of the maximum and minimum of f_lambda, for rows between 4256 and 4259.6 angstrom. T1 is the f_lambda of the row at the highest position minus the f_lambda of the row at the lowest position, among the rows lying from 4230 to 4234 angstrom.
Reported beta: -0.29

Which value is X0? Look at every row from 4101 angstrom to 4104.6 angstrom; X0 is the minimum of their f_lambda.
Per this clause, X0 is 3.78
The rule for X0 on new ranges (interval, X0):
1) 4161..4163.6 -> 6.39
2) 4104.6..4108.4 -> 5.66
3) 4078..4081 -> 5.05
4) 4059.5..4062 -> 5.7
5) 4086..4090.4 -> 6.04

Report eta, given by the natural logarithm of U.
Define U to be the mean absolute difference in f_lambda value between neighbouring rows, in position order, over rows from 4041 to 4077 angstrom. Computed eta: -0.34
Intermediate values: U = 0.71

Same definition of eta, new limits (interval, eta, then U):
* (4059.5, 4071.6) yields -0.56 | 0.57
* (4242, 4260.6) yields -0.44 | 0.64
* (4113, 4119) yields -0.65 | 0.52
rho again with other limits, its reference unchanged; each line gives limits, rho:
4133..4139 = 1.78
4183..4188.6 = 1.92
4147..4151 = 1.92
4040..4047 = 1.89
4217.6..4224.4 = 1.85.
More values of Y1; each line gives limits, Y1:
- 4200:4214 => 4211.32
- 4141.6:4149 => 4148.76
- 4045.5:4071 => 4067.41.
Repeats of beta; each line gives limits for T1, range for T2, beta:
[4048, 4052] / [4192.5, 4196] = -0.01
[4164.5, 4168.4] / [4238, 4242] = -0.13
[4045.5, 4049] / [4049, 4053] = -0.22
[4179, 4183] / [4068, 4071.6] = 0.01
